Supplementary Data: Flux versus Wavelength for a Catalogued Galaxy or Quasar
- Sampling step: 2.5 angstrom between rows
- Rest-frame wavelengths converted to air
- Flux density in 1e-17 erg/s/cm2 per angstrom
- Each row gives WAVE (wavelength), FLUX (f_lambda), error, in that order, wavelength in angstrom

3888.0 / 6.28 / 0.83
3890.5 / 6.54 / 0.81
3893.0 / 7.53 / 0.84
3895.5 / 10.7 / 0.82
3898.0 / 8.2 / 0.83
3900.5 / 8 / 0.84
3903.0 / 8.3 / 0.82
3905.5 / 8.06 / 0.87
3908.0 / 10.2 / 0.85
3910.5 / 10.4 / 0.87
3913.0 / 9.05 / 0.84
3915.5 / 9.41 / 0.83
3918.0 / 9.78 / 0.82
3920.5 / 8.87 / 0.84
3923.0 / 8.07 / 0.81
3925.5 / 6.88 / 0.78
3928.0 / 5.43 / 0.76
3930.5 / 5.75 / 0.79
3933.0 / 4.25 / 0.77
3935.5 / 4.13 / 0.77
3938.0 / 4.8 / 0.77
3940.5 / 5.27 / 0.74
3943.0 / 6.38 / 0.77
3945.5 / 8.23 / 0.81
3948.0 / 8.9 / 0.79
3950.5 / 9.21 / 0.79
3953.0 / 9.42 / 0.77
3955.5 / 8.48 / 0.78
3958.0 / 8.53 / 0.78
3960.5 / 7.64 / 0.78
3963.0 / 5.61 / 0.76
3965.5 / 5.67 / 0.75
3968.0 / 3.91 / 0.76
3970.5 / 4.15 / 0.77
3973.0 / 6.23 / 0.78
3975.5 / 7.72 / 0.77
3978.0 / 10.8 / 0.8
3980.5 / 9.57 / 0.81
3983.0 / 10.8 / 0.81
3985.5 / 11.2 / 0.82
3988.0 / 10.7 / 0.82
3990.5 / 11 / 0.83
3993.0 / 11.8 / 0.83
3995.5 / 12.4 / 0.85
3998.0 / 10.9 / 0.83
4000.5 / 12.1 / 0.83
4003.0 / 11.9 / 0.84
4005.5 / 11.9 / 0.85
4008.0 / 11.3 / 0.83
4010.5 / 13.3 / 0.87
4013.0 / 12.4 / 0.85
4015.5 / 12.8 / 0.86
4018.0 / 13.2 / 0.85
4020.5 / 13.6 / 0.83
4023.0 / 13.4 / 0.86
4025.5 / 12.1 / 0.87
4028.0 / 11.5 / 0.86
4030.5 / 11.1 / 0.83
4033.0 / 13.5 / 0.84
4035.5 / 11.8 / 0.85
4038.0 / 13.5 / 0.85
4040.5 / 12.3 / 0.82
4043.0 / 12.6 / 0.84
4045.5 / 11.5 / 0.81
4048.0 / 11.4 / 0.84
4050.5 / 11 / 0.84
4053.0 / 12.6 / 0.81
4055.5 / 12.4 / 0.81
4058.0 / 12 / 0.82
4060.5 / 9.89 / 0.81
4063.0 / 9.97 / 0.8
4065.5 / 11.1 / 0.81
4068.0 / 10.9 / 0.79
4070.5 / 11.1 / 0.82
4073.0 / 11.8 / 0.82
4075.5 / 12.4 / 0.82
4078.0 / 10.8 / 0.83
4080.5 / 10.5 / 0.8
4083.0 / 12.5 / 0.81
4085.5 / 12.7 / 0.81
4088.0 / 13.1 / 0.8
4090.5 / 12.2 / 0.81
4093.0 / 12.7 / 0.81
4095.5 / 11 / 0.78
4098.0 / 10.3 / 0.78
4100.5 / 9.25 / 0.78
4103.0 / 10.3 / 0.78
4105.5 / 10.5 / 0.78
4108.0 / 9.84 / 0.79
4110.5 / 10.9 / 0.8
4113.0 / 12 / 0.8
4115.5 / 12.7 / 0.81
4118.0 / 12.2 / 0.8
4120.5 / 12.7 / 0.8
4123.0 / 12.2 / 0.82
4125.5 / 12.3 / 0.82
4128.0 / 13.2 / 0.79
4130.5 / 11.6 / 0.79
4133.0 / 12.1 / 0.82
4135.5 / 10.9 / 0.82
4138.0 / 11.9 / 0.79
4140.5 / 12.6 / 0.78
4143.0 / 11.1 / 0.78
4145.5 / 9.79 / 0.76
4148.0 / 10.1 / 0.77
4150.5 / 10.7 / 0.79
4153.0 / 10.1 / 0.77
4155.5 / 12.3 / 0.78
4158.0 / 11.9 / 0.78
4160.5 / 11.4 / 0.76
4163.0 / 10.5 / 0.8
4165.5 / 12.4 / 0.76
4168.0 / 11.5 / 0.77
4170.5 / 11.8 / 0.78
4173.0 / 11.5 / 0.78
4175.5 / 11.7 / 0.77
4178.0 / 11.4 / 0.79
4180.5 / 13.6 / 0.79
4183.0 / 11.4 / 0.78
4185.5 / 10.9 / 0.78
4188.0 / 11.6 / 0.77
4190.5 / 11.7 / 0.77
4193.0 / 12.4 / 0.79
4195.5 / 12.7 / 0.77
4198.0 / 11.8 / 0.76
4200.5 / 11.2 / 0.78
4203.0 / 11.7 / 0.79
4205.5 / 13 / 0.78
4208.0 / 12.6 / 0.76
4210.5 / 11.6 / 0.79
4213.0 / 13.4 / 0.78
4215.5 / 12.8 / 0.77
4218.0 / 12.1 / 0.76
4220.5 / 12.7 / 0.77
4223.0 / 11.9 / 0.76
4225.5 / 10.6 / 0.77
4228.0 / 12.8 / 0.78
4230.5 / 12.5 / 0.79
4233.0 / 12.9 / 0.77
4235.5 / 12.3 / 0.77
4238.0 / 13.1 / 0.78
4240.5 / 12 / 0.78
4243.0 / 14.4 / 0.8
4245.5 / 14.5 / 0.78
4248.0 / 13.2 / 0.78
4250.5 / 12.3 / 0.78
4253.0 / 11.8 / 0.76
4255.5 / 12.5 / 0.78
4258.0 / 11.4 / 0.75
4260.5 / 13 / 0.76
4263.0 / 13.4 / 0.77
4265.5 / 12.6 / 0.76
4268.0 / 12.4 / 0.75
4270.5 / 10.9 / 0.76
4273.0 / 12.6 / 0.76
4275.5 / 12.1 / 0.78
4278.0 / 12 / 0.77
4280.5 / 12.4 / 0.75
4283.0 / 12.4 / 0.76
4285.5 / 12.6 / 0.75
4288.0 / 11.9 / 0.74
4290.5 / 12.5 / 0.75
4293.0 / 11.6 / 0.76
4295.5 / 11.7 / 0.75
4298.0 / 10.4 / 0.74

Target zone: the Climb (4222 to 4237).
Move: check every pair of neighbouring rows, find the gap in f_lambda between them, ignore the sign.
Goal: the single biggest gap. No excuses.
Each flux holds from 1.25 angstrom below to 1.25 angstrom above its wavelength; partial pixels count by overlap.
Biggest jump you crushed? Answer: 2.20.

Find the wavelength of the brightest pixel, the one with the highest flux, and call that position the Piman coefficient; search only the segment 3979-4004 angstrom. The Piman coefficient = 3995.5 angstrom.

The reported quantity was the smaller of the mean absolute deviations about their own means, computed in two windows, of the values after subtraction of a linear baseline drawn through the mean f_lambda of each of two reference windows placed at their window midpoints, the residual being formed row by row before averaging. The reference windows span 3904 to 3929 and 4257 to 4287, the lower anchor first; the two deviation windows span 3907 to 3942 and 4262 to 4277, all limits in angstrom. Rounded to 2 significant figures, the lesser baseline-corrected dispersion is 0.58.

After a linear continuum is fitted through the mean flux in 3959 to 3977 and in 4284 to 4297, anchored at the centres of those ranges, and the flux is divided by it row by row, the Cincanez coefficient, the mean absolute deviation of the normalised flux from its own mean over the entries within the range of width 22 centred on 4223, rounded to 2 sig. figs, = 0.055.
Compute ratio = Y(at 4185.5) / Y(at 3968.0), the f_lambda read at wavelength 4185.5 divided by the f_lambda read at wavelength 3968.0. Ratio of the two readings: 2.8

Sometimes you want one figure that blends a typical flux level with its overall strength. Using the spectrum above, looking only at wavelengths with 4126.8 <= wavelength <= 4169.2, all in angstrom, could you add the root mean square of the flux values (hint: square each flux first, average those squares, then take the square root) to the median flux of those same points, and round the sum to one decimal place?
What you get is 23.0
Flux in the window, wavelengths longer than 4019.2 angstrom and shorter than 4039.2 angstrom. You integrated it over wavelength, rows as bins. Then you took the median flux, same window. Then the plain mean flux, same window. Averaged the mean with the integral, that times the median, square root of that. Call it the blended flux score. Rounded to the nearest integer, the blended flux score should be 41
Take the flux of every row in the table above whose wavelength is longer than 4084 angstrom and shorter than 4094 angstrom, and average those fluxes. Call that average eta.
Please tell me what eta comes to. 12.7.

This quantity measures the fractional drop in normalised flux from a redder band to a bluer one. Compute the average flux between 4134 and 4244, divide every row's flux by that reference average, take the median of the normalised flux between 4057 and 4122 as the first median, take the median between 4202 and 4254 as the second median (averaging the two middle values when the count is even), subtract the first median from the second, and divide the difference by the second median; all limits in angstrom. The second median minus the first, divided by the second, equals 0.12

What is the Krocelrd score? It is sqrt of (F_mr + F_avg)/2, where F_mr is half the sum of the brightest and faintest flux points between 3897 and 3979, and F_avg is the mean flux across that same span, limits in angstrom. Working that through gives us 2.72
